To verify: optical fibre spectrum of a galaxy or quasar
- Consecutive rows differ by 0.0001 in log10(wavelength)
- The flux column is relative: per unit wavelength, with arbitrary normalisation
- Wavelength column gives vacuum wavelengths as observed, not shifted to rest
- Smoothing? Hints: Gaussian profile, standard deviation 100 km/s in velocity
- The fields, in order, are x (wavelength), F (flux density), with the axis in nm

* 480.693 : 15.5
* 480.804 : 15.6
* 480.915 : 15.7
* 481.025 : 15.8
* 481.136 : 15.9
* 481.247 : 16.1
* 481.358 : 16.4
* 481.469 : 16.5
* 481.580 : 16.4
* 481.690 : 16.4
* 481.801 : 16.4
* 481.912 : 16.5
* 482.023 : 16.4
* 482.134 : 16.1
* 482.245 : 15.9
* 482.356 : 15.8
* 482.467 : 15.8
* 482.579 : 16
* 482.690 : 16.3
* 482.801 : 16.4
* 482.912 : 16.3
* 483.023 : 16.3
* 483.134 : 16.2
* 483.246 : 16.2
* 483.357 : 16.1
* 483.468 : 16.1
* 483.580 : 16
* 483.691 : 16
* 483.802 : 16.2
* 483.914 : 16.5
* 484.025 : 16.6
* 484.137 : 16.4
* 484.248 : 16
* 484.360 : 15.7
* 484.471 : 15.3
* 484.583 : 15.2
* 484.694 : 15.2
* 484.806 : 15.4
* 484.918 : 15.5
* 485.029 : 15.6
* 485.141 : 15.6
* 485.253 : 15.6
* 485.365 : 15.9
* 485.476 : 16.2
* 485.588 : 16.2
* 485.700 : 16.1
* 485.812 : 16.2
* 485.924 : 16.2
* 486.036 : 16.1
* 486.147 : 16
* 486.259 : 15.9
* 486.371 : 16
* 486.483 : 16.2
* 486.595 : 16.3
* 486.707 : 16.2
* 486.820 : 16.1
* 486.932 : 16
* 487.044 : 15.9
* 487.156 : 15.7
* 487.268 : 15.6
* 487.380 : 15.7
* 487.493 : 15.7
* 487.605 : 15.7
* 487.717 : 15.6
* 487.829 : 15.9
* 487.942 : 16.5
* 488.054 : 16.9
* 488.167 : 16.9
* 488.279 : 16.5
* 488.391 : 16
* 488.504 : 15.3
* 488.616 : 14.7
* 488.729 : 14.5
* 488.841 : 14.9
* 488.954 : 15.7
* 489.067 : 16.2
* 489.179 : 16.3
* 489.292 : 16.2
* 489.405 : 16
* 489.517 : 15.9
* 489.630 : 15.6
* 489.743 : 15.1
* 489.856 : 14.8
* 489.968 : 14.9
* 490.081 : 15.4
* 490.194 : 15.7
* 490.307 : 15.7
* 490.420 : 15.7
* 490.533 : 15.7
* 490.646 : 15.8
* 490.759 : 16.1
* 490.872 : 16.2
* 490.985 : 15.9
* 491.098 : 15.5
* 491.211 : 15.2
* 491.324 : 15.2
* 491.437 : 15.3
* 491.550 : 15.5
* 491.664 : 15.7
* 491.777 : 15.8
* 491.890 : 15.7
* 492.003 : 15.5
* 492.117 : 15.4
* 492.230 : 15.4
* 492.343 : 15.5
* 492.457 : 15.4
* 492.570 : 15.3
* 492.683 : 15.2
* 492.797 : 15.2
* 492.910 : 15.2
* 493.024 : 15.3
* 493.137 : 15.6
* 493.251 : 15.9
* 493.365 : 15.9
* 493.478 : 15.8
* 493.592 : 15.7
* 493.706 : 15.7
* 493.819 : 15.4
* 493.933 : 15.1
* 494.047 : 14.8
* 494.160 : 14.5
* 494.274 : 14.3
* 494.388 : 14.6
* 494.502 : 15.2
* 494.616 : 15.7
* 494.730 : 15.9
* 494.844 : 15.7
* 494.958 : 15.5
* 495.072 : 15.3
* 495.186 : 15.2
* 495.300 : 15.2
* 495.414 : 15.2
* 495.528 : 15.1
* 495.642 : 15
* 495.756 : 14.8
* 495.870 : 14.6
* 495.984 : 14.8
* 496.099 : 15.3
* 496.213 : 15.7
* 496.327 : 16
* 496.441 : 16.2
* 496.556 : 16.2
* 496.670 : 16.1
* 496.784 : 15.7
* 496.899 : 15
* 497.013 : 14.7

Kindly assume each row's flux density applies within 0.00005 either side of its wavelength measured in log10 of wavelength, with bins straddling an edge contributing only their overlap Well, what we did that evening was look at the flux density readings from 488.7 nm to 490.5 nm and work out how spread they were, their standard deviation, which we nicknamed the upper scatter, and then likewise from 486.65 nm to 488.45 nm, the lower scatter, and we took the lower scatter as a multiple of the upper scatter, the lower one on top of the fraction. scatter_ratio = 0.79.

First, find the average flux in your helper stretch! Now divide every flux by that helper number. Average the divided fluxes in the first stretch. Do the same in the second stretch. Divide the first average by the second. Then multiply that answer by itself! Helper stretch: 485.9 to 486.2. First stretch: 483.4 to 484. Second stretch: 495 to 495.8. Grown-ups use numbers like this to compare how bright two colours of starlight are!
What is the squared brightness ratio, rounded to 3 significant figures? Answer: 1.14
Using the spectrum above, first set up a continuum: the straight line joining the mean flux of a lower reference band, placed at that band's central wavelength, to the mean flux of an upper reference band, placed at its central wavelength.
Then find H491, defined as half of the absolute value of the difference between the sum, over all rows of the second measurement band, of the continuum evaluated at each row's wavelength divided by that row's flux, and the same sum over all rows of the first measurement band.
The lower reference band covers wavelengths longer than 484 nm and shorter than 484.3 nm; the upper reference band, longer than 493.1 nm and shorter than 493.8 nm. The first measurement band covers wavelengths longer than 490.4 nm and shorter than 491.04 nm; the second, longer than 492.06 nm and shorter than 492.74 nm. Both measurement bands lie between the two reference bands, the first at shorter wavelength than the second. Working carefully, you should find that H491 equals 0.08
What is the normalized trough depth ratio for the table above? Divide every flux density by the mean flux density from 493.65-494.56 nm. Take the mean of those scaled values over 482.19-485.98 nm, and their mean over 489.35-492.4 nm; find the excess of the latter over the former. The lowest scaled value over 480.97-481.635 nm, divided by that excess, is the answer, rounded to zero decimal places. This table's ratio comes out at -39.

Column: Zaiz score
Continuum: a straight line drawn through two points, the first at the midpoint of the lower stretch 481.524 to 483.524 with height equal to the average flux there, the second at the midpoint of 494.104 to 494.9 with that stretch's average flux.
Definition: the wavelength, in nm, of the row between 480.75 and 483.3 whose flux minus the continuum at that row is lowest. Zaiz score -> 480.804 nm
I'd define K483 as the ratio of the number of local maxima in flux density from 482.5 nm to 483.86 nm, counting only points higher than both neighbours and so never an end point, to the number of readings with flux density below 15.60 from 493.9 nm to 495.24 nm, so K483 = 0.11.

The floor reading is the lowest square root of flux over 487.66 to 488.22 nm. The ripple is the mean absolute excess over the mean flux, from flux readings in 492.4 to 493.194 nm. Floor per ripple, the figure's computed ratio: 37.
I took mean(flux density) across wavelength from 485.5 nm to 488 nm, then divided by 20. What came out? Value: 0.80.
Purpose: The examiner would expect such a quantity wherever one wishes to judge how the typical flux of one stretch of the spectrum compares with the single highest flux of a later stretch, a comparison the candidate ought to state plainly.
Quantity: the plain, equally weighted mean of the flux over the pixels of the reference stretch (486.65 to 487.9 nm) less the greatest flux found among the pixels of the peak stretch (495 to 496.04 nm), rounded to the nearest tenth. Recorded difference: 0.5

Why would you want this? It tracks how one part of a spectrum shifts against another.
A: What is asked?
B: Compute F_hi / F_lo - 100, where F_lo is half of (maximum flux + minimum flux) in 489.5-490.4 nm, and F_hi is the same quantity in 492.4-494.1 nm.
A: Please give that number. -99.00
